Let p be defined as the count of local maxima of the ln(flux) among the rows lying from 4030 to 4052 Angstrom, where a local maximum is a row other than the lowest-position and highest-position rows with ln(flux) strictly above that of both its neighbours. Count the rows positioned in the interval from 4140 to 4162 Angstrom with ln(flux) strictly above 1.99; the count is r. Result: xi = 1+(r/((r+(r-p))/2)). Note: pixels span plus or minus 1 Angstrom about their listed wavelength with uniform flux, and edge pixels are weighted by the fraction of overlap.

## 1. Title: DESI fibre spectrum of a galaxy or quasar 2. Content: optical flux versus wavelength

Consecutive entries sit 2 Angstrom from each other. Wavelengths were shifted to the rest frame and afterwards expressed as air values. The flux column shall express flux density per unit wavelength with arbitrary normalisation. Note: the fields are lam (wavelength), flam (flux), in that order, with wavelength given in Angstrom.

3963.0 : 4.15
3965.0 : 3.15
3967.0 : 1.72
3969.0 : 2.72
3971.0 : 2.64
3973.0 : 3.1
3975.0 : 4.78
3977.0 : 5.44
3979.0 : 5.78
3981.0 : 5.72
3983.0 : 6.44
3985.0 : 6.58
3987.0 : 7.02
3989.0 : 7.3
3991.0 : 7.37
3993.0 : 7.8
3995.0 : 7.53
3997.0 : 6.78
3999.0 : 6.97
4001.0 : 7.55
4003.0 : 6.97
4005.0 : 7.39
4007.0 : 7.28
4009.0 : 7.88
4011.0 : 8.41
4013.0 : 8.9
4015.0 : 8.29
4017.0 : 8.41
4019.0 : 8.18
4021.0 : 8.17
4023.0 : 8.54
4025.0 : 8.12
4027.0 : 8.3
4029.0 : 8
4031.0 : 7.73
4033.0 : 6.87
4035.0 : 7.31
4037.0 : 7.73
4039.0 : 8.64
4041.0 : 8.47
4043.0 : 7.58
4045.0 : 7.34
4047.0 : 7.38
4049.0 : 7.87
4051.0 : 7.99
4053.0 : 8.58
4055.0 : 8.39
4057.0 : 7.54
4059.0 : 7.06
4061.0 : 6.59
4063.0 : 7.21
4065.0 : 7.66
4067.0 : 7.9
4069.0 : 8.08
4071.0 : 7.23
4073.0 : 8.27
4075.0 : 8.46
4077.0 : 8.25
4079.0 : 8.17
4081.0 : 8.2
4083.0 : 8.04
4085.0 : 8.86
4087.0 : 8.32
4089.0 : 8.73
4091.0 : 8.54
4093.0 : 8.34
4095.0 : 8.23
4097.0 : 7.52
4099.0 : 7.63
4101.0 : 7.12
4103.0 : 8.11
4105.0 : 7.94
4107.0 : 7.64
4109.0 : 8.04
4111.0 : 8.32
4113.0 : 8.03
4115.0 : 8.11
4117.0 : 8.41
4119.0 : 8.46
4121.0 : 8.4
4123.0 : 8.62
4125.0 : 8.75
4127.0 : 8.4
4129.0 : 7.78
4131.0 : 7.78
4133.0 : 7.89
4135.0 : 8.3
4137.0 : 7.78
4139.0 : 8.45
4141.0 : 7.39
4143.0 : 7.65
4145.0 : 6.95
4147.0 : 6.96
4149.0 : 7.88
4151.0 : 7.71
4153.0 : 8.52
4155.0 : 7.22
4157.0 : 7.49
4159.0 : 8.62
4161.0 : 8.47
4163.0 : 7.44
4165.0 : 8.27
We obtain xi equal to 2.07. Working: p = 1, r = 8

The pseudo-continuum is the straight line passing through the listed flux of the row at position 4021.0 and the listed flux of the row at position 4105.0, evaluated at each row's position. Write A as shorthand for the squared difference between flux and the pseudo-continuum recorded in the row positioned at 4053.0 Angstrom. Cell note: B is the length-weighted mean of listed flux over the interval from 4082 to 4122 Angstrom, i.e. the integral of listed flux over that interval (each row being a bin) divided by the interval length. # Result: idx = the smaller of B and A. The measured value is 0.25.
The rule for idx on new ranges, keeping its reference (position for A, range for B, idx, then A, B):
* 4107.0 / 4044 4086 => 0.09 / 0.09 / 7.86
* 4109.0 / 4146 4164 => 0.01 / 0.01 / 7.81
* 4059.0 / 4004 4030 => 1.01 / 1.01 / 8.14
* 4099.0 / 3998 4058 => 0.11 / 0.11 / 7.89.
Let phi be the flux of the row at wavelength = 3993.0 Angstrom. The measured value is 7.8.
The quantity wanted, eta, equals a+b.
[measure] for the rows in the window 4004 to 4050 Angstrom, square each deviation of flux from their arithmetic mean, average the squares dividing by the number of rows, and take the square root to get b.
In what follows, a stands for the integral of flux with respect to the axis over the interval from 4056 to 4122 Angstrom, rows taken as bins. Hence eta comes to 527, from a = 527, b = 0.51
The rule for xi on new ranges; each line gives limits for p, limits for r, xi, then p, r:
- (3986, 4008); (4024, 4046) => 2.20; 3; 9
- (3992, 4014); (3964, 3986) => 1.00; 2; 0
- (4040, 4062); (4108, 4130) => 2.05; 1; 11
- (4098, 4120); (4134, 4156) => 2.14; 2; 8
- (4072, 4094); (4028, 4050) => 2.29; 4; 9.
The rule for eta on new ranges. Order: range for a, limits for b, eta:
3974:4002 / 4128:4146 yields 187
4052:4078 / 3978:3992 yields 203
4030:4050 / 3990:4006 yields 154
